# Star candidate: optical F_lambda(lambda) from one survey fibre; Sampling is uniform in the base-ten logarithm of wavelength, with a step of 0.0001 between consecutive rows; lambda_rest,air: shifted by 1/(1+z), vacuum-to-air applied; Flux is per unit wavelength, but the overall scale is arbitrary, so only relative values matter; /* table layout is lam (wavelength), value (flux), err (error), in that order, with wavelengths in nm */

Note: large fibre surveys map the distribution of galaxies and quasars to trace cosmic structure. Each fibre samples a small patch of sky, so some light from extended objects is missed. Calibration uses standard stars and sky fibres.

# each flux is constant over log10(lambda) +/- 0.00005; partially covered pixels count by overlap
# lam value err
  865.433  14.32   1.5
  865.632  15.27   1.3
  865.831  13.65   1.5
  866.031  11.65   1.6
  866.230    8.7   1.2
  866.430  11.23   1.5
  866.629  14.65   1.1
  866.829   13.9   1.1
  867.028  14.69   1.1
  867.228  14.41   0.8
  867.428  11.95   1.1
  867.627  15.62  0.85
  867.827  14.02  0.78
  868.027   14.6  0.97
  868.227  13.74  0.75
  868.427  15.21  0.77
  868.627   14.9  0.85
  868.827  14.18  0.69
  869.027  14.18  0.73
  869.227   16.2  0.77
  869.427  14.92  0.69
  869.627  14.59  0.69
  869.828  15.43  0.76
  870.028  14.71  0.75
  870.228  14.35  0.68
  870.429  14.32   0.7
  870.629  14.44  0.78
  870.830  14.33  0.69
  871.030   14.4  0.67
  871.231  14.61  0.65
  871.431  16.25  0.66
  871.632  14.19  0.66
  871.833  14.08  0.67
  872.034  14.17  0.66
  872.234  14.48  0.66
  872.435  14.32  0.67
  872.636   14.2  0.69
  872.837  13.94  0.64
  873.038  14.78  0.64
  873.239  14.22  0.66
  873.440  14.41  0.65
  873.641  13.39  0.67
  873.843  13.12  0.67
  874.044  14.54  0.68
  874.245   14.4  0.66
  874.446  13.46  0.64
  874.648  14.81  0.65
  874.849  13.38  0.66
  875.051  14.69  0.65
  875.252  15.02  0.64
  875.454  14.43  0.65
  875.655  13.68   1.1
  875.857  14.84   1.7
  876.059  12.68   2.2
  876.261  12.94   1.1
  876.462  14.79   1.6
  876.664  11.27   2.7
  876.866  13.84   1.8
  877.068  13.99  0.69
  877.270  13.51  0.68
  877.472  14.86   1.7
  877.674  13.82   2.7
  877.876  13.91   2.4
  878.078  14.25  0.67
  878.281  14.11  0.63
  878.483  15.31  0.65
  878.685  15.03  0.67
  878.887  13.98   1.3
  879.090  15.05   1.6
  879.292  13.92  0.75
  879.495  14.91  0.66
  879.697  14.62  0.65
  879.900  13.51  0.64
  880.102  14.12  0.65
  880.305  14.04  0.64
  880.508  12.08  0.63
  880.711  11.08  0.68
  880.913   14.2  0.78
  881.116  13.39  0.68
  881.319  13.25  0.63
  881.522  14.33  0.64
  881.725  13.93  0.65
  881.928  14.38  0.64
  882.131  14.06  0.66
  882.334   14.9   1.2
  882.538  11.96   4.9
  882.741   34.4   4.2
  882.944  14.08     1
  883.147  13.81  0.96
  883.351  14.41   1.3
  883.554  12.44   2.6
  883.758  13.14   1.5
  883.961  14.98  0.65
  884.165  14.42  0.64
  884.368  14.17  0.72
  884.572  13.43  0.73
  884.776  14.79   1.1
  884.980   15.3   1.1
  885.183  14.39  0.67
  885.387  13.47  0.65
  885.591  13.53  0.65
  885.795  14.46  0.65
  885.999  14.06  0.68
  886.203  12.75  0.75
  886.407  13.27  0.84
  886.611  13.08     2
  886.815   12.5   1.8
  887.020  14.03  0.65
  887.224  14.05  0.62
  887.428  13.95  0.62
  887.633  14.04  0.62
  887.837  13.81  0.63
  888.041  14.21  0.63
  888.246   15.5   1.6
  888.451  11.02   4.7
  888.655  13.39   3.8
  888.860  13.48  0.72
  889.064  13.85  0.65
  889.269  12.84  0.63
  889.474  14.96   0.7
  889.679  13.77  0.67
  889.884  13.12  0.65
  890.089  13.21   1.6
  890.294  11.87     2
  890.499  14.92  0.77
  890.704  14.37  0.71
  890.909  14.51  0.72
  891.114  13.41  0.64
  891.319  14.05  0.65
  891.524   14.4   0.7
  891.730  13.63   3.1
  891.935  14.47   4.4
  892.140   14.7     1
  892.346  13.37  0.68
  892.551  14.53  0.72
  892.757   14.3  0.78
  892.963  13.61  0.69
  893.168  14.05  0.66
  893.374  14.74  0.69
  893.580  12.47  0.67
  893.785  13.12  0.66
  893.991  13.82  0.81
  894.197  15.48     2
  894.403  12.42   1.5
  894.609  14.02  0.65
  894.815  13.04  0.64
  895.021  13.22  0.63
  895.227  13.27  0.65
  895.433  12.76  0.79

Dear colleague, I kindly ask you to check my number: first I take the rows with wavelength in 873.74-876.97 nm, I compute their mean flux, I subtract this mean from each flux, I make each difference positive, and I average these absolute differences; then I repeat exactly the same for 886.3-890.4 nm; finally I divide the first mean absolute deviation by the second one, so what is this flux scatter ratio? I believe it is 1.1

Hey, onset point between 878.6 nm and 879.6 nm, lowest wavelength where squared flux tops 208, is 878.685 nm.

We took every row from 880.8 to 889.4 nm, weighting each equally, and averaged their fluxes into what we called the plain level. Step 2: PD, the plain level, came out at 14.3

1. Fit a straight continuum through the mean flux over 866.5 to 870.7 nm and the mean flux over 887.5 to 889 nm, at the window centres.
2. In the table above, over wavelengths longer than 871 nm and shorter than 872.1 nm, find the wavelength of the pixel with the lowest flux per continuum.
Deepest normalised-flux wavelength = 871.833 nm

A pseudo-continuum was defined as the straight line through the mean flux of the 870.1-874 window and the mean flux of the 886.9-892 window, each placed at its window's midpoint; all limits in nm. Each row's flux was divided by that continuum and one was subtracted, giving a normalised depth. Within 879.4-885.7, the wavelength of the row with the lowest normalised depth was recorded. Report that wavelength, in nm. 880.711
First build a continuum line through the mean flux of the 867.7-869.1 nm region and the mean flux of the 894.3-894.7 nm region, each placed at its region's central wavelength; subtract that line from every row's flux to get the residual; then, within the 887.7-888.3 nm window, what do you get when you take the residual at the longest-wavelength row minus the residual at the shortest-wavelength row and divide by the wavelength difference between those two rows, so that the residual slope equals 4.2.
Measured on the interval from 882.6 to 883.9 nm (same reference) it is -20.9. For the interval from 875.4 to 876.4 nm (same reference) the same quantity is -1.8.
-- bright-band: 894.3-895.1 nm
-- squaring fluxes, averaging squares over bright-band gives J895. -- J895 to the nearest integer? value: 174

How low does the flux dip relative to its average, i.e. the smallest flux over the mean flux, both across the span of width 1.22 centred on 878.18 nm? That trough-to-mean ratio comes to 0.959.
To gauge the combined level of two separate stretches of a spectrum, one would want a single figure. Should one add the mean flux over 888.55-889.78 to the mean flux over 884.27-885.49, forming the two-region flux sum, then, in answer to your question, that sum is 28.0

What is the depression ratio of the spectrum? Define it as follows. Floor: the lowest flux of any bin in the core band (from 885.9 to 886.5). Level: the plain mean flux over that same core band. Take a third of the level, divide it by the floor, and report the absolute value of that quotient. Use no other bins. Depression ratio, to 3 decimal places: 0.349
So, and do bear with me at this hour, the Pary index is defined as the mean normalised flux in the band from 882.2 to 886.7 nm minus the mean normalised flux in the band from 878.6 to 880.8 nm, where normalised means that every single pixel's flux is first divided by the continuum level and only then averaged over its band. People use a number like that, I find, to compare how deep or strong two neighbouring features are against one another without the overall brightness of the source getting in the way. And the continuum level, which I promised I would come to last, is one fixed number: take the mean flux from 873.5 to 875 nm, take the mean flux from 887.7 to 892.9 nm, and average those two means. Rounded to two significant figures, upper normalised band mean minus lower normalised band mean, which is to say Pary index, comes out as 0.067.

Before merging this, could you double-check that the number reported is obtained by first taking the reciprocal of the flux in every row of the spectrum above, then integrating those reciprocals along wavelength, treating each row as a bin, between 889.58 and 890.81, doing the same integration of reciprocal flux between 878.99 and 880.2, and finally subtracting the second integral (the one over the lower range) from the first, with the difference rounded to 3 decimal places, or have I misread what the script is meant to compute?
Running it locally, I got 0.007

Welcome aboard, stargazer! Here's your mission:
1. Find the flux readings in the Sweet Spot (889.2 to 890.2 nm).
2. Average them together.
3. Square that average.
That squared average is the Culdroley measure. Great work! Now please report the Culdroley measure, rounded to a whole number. 184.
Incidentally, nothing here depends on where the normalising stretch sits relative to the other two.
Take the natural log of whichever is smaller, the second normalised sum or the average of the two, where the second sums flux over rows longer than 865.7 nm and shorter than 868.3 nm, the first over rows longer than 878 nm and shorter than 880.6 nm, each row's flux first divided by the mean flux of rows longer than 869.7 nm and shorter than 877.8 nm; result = 2.50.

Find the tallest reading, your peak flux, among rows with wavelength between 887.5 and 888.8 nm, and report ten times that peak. 155.0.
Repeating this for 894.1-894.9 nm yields 154.8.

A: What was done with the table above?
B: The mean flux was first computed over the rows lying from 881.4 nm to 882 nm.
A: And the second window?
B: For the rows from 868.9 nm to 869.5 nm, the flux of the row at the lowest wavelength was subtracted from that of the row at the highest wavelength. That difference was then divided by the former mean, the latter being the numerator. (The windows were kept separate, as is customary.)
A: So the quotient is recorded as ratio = 0.052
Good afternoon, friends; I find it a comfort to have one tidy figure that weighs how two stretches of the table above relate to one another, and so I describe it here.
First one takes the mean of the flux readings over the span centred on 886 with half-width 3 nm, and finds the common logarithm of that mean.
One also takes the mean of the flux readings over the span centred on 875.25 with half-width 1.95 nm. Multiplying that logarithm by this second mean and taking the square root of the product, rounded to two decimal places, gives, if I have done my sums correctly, 3.98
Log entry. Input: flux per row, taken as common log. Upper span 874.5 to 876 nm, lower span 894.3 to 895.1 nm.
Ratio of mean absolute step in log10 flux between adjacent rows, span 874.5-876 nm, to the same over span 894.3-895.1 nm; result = 0.9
